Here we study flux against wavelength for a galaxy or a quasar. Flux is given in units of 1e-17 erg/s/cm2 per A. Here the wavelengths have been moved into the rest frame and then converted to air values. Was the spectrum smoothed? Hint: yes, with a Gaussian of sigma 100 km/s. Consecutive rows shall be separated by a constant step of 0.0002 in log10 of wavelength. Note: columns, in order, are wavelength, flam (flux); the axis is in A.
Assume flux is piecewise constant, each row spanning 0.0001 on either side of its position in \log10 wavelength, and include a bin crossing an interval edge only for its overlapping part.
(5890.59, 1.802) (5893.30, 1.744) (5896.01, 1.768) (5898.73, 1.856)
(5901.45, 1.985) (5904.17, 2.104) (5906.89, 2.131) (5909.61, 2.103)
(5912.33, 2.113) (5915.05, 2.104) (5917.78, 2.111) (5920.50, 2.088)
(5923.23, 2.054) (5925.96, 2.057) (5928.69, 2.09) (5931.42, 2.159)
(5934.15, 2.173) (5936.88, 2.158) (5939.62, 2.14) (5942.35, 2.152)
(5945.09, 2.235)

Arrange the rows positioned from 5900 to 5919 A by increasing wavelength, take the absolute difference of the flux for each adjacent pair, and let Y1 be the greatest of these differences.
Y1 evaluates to 0.12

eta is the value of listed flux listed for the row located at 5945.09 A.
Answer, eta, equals 2.235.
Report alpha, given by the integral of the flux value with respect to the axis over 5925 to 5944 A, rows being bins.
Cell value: 41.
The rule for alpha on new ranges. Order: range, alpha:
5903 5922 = 40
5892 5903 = 20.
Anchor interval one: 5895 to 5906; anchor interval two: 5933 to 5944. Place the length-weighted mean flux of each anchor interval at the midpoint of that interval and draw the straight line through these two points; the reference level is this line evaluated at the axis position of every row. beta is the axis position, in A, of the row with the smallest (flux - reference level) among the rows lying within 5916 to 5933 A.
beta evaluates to 5925.96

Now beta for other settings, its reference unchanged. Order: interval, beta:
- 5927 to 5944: 5942.35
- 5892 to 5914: 5893.30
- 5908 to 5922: 5920.50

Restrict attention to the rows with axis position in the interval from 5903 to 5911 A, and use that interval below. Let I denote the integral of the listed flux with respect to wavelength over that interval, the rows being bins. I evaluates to 17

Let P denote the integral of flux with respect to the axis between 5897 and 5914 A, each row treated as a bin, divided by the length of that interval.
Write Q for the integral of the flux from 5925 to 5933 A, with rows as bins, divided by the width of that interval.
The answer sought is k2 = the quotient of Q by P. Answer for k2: 1.03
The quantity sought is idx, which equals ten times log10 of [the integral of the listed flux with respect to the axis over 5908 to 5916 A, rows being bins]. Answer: 12.3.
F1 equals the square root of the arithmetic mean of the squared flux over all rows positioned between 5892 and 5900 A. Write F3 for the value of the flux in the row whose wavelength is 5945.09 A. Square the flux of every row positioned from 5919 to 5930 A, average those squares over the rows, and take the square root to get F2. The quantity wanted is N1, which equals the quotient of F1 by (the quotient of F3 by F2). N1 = 1.66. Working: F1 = 1.79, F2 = 2.07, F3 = 2.235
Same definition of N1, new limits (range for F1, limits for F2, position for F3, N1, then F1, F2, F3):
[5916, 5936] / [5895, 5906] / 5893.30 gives 2.33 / 2.11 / 1.93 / 1.744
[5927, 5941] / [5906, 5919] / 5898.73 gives 2.44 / 2.14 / 2.11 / 1.856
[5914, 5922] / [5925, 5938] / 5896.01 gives 2.53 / 2.10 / 2.13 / 1.768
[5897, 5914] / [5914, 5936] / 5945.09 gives 1.93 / 2.05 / 2.10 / 2.235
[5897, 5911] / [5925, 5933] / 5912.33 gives 2.03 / 2.04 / 2.10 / 2.113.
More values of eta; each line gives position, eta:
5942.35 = 2.152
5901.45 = 1.985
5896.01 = 1.768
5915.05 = 2.104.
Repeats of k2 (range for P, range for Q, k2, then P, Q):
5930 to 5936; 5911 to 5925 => 0.97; 2.17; 2.09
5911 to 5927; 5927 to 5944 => 1.03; 2.09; 2.15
